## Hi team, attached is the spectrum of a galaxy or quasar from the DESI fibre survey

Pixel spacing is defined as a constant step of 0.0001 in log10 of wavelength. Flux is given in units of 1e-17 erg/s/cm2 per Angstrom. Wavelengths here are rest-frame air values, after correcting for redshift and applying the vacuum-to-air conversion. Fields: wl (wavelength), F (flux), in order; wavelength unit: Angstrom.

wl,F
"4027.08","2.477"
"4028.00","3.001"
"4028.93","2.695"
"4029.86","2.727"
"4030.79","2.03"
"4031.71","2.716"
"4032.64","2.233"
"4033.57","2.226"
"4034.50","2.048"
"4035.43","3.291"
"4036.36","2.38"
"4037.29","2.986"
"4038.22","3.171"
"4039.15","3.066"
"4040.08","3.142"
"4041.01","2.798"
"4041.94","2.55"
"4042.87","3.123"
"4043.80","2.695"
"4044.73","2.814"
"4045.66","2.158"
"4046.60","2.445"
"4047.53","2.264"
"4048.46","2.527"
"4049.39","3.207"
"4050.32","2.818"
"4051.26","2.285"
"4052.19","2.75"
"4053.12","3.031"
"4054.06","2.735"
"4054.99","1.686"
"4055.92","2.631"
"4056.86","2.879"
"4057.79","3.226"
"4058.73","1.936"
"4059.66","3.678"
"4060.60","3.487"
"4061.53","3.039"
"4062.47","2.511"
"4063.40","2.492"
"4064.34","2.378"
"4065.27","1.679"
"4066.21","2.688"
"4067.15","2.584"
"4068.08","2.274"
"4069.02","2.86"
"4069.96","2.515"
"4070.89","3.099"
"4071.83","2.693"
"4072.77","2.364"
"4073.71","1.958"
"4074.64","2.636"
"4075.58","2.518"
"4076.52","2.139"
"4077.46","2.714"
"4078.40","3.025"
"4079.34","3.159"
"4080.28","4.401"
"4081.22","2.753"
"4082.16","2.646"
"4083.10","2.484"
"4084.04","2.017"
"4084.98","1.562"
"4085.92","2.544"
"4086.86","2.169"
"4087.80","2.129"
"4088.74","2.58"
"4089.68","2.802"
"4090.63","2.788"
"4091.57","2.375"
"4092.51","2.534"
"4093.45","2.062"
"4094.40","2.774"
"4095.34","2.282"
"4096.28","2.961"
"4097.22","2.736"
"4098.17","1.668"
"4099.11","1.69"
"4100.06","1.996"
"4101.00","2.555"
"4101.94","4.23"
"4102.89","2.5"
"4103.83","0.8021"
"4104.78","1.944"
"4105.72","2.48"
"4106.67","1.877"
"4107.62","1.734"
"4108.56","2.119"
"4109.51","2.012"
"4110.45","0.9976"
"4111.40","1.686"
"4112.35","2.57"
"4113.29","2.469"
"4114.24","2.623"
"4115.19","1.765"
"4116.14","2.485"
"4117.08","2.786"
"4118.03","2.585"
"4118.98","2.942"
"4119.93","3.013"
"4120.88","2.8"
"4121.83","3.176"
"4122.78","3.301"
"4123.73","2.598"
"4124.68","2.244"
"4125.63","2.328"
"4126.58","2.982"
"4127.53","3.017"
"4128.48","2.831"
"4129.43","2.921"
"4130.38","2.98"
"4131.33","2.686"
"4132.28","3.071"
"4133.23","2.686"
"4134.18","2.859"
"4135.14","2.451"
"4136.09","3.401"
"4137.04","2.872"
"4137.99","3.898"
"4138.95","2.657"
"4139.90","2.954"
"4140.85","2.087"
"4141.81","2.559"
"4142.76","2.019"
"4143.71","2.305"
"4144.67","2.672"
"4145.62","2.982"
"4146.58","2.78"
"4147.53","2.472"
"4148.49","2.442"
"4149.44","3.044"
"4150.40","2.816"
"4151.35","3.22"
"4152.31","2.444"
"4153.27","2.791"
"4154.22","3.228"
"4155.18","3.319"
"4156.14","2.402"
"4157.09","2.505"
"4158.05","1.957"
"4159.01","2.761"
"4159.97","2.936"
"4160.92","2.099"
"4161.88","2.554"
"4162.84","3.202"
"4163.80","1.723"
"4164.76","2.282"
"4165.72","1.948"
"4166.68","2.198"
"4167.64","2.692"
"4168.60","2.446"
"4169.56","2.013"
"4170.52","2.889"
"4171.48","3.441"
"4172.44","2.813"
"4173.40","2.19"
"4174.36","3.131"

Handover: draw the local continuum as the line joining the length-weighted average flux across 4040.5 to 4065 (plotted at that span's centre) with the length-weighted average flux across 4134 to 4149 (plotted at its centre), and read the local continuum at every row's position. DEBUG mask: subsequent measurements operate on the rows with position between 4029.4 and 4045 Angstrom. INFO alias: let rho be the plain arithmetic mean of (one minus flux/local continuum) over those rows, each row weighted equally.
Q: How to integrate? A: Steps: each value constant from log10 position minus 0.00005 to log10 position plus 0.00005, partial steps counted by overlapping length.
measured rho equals -0.01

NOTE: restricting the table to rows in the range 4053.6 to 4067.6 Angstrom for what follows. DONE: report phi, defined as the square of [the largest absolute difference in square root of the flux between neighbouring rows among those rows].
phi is 0.28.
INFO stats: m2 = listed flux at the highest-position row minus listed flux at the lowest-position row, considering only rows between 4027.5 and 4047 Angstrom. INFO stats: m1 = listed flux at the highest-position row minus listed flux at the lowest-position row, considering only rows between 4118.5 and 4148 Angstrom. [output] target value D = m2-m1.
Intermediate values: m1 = -0.47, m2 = -0.6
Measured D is -0.1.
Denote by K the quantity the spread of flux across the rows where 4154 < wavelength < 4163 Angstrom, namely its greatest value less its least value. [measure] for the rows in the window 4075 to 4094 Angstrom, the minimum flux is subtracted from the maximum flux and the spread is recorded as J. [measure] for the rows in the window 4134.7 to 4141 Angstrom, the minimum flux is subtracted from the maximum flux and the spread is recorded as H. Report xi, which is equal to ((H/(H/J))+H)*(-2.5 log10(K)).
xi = -1.6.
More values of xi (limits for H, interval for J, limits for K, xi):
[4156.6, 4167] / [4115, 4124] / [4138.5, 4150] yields -0.1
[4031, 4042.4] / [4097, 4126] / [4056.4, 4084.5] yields -5.1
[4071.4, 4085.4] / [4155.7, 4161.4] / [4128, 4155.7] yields -2.6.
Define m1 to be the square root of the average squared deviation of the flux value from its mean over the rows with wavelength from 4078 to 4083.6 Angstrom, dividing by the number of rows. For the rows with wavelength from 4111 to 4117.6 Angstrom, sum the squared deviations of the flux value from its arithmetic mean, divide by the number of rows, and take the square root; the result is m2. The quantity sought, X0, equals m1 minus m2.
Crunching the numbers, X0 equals 0.23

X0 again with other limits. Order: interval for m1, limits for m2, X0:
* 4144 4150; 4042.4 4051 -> -0.11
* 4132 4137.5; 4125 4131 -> 0.06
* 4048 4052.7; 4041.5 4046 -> -0.01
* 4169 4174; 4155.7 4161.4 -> 0.17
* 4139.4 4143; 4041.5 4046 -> 0.06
